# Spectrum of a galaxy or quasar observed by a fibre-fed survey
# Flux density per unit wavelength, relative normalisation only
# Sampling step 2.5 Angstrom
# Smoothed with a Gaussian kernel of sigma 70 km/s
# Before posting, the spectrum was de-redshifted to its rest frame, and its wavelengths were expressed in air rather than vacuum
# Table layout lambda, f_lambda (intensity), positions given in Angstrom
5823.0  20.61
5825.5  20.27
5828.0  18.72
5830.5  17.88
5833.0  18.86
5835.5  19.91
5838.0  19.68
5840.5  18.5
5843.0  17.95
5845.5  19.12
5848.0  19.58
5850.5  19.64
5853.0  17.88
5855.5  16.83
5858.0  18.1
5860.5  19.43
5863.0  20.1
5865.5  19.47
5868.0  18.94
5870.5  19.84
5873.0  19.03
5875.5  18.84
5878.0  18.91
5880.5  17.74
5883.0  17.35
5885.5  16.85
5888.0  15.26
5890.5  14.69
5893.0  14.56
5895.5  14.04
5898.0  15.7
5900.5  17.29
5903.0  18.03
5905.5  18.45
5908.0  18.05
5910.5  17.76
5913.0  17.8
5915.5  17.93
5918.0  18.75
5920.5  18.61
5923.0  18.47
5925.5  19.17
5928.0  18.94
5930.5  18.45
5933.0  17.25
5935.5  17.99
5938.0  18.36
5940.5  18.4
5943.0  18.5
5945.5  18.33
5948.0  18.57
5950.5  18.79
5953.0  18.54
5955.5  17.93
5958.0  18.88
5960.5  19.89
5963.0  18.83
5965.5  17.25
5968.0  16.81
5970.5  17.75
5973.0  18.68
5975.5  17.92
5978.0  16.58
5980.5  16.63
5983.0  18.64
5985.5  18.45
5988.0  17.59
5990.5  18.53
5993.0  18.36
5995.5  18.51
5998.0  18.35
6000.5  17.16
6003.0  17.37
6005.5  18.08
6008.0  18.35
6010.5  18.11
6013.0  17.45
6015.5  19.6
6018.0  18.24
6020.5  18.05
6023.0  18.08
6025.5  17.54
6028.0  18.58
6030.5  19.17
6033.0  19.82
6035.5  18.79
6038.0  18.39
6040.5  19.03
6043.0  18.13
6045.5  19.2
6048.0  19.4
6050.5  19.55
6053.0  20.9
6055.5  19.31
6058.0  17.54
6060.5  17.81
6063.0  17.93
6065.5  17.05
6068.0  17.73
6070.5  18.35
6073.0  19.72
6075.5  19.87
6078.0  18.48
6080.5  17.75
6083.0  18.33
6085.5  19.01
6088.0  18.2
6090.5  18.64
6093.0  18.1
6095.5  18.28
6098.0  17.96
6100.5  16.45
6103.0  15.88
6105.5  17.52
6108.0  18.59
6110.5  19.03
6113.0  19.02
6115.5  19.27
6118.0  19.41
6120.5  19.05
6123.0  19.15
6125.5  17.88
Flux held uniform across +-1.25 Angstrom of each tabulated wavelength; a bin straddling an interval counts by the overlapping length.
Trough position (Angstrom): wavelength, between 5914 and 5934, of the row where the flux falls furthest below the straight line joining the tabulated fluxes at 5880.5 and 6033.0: 5933.0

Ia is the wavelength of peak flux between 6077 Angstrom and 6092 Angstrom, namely 6085.5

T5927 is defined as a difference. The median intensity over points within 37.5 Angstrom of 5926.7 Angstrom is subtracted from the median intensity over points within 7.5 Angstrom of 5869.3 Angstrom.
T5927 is 0.87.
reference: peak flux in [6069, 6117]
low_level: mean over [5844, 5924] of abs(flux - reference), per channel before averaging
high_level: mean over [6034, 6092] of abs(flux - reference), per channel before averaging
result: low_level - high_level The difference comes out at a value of 0.7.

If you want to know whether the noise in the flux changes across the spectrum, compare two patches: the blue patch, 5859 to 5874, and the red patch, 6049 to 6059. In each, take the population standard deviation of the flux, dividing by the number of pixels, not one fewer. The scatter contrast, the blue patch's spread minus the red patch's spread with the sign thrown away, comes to 0.79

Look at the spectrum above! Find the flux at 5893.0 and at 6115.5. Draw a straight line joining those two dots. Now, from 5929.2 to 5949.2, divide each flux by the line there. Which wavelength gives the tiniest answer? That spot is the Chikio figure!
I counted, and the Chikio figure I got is 5933.0 Angstrom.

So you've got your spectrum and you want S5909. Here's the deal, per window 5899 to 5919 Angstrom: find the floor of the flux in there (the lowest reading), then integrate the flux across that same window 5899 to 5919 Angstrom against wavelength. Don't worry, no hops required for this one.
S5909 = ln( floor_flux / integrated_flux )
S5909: -3.0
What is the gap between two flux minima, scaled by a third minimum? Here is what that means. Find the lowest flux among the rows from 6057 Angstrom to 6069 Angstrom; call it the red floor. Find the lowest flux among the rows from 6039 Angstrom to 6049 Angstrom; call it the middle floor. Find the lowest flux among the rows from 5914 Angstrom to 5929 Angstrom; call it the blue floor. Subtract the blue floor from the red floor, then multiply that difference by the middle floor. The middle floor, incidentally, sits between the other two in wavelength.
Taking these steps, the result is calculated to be -16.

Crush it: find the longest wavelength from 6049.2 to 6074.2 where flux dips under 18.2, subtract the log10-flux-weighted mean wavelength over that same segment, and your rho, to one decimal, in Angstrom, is 6.3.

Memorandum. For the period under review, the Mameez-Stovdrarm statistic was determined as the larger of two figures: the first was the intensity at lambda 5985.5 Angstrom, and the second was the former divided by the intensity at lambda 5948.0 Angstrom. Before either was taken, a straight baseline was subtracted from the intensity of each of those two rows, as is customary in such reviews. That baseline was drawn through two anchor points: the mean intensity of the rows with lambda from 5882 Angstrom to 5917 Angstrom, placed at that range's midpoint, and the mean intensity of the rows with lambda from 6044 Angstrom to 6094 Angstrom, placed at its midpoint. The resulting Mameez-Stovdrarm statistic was 0.8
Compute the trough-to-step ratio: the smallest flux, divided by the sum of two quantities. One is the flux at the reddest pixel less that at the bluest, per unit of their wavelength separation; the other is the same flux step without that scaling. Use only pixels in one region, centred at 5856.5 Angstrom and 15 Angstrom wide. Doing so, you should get 34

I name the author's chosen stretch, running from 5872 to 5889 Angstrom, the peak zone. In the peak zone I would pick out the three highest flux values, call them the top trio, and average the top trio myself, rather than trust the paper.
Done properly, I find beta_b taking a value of 18.9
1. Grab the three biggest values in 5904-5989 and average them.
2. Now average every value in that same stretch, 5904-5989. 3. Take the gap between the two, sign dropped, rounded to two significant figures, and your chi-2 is 1.1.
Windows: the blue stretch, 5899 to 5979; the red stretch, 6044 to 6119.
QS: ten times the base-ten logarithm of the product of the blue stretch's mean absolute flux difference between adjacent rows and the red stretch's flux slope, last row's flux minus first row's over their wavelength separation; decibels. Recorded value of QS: -28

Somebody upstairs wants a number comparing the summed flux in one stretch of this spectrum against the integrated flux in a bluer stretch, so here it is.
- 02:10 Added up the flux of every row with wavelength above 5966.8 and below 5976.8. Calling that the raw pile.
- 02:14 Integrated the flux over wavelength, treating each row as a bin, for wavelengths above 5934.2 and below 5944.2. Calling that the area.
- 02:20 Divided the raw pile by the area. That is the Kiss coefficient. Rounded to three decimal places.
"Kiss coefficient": 0.389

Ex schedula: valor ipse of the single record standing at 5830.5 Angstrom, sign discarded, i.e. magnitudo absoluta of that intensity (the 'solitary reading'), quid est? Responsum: 17.9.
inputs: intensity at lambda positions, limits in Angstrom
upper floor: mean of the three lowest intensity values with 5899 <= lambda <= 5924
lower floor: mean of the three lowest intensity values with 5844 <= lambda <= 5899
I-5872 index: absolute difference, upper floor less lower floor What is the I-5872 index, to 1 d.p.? 3.2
